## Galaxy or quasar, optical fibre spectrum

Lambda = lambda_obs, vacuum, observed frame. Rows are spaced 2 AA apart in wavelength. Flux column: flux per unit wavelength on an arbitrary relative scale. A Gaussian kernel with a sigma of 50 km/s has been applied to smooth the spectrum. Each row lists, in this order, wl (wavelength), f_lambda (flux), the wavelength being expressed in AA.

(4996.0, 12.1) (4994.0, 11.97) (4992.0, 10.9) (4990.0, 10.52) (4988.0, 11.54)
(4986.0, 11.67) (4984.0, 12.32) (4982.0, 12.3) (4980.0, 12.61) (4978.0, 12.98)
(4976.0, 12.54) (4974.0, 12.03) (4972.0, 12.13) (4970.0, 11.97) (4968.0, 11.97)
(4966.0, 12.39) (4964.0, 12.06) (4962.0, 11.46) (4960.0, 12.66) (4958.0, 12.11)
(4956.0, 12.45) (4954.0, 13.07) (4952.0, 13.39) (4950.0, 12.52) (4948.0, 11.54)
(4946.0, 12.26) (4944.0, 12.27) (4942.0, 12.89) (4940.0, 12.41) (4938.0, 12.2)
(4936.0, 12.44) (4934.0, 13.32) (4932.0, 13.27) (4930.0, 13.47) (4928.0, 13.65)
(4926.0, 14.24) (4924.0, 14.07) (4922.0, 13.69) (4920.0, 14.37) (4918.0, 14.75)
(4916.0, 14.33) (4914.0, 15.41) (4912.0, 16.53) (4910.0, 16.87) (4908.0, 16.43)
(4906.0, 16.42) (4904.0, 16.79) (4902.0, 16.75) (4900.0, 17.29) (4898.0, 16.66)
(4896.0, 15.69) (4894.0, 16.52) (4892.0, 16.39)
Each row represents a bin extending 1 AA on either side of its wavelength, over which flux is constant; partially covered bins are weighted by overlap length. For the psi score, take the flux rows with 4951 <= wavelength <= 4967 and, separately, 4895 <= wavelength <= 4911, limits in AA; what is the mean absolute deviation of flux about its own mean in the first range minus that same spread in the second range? 0.1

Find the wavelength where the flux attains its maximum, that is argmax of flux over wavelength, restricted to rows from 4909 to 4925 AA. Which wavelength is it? 4910.0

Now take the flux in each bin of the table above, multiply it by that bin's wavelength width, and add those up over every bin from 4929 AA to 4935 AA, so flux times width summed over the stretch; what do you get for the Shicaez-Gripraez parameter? 80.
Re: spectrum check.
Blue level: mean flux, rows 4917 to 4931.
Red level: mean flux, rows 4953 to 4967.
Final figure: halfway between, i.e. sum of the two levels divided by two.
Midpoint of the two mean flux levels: 13.2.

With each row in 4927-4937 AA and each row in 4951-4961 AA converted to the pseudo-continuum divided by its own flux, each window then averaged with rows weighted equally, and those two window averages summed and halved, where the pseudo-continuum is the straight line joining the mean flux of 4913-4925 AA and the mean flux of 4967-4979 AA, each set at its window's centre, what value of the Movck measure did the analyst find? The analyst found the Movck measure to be 1.04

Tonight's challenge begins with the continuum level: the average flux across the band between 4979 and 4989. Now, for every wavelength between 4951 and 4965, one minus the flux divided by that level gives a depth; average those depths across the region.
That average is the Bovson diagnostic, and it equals 0.0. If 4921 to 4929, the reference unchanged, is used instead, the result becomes -0.2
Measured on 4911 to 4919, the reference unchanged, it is -0.3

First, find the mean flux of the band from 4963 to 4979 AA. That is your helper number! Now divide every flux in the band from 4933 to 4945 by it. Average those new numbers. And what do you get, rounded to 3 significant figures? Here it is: 1.03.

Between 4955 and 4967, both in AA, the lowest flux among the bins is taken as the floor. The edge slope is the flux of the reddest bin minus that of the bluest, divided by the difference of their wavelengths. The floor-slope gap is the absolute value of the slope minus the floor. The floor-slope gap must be 11.5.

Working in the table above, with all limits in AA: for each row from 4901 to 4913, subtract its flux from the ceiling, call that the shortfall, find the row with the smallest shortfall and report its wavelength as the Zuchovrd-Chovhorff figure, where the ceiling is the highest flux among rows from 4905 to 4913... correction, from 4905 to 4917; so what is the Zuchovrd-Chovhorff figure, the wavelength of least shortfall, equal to 4910.0 AA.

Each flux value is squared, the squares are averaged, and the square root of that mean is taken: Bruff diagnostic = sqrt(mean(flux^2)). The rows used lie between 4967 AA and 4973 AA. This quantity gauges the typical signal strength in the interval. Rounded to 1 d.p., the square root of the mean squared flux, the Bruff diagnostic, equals 12.0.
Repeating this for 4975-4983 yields 12.6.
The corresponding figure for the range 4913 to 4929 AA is 14.3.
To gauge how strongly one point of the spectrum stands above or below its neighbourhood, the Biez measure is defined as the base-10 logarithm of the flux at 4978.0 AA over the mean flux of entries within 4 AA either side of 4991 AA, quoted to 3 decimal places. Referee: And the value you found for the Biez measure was 0.063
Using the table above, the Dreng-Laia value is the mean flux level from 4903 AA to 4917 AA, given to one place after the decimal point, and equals 16.1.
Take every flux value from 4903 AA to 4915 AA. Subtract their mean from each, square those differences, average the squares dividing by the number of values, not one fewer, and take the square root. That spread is 0.48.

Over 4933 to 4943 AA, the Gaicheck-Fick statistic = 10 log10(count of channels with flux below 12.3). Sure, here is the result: 0.0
